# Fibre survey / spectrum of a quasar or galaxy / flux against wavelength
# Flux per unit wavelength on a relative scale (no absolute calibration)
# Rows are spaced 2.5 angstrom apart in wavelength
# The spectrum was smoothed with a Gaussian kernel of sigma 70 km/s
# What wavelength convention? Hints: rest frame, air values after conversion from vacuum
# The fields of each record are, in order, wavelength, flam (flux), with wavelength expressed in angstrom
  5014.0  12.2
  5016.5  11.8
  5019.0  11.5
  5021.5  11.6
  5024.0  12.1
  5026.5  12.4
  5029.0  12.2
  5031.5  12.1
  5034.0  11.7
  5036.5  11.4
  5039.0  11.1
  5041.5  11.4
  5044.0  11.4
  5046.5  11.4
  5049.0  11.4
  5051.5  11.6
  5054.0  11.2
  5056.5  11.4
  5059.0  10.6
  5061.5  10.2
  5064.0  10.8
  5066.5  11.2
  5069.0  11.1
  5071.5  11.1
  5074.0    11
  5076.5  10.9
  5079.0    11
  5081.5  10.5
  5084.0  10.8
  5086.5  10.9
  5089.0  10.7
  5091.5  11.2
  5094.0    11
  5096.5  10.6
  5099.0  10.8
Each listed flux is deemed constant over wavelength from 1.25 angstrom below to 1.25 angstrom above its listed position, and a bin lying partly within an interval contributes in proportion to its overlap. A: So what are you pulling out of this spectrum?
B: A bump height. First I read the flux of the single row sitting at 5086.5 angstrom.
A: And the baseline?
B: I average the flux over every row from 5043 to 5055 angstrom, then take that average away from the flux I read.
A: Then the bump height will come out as -0.50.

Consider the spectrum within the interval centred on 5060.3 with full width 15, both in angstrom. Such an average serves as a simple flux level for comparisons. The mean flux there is 10.90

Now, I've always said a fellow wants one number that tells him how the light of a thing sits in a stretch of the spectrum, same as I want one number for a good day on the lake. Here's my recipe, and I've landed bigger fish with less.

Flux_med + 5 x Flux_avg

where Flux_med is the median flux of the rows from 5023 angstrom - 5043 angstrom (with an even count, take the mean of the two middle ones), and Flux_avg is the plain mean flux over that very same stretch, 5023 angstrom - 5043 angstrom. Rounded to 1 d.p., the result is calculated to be 70.9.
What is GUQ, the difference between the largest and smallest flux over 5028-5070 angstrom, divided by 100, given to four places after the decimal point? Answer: 0.0200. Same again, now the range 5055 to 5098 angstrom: 0.0120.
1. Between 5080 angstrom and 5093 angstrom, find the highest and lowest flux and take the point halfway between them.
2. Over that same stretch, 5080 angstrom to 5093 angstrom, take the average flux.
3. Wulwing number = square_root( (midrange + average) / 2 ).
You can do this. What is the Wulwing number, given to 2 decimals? 3.29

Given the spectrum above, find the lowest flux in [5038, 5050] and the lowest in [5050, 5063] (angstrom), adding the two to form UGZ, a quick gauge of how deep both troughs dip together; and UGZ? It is 21.3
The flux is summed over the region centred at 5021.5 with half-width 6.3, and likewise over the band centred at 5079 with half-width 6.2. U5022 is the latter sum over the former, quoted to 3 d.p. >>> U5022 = 0.912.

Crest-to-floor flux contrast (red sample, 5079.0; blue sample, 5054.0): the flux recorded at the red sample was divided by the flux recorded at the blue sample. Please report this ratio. 0.98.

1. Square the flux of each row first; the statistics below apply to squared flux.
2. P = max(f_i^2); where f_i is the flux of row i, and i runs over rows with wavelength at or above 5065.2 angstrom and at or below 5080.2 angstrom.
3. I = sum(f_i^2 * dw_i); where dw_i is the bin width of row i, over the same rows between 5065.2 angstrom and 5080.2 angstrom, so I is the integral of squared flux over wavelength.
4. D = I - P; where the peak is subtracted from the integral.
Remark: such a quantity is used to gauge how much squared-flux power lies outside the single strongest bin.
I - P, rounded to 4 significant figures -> 1706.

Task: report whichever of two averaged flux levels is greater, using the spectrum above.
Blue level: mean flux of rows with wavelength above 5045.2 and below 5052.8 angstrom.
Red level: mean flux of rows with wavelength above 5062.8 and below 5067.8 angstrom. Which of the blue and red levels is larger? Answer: 11.5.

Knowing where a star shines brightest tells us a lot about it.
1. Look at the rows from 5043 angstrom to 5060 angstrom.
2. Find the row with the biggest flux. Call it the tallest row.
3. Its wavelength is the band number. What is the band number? 5051.5 angstrom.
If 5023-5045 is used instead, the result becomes 5026.5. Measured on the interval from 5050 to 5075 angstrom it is 5051.5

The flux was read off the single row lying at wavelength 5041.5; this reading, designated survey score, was 11.4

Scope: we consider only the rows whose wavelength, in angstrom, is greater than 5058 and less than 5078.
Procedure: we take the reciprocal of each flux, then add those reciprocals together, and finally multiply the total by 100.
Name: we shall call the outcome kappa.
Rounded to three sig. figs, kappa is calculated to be 73.7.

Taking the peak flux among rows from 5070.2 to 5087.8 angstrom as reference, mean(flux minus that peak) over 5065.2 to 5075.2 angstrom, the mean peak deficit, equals 0.00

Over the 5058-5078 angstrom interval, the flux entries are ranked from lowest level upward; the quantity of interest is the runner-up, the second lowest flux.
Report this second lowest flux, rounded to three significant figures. 10.6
